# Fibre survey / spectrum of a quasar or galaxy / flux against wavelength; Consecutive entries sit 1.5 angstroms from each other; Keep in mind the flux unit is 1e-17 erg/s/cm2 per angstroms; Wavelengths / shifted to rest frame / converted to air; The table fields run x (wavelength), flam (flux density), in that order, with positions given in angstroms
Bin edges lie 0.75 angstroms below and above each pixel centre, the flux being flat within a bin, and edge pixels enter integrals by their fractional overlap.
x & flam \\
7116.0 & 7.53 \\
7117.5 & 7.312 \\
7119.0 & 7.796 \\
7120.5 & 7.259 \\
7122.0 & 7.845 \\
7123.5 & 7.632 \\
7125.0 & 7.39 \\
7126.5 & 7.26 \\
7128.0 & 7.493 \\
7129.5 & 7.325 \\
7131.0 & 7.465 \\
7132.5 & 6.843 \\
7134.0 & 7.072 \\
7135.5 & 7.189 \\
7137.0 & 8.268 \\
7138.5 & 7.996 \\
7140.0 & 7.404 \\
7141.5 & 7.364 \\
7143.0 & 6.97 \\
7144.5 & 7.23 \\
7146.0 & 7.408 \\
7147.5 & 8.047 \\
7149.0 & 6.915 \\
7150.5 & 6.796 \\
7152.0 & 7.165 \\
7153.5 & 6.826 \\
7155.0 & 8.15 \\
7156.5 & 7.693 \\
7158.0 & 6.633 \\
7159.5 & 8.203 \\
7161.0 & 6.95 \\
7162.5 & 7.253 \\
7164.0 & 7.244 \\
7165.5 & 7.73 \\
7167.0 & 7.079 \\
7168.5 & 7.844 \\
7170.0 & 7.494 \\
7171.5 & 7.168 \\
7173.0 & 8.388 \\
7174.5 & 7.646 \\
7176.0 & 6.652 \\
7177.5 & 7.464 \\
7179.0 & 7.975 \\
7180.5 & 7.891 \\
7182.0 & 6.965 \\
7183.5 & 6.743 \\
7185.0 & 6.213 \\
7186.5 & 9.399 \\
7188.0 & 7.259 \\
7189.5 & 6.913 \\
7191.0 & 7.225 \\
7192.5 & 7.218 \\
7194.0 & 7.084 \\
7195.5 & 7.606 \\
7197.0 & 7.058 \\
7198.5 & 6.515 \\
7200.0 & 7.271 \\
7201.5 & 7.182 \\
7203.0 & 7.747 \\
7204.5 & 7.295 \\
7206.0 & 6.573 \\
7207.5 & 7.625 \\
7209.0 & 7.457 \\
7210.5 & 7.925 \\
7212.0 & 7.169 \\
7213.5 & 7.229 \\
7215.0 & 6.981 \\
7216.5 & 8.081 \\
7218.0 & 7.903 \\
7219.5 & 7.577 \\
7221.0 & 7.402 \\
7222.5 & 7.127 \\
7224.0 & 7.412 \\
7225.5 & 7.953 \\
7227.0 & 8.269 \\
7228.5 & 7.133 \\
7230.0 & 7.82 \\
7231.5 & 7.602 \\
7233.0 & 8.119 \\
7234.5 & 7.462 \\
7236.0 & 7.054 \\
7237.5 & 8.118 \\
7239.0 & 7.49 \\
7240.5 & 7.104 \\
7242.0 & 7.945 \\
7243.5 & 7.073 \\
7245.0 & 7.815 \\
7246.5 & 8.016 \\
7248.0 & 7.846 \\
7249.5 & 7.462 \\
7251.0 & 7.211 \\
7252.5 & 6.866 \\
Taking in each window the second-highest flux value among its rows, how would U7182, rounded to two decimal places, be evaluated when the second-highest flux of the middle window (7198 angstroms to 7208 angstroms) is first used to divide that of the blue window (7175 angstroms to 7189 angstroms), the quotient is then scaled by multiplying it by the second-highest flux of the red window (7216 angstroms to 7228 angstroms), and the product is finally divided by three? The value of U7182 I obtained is 2.82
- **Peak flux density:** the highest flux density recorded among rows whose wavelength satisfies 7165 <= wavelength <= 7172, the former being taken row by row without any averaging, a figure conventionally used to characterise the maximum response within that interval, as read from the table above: 7.844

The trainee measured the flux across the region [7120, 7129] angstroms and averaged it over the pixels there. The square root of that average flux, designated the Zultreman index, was 2.735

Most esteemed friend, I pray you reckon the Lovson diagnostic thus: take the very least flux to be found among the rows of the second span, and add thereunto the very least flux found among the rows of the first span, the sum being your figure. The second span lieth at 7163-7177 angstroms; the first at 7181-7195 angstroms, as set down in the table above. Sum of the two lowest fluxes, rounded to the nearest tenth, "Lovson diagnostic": 12.9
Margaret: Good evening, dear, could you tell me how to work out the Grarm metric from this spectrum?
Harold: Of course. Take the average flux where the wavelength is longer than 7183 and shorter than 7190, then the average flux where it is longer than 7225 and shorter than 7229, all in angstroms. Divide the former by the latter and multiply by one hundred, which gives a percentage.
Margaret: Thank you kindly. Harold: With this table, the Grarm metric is 94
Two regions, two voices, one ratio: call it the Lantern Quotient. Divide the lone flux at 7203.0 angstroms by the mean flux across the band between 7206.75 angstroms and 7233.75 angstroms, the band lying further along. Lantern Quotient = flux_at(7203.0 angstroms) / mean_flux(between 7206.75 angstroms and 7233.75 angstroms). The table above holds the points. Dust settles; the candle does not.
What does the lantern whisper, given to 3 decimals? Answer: 1.019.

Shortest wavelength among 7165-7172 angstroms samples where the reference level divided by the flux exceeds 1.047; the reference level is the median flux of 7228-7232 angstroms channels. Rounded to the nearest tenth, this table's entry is 7167.0 angstroms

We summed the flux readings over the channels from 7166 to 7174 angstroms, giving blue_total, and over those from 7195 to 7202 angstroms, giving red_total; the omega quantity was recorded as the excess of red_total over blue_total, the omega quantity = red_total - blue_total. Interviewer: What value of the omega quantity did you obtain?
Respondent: -2.3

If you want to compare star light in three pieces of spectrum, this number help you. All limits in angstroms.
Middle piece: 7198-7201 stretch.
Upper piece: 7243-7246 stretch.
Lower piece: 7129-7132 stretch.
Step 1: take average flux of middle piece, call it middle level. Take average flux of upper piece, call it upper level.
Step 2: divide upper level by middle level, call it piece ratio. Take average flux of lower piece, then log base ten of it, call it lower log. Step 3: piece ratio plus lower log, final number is 1.95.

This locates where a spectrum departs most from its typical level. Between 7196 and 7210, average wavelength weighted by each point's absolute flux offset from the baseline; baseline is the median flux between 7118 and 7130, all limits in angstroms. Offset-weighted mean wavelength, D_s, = 7201.9 angstroms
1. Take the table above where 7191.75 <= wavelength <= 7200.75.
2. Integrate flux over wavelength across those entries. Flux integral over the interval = 64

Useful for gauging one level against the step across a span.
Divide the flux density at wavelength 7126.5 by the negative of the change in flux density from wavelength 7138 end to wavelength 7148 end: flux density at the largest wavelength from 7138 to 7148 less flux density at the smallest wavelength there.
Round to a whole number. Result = -142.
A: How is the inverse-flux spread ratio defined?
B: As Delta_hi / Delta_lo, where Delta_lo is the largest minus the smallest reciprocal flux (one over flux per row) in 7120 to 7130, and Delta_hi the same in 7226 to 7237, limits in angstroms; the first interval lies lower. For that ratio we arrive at 2.0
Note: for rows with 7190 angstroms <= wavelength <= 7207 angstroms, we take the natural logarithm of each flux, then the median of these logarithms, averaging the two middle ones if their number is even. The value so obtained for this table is 1.98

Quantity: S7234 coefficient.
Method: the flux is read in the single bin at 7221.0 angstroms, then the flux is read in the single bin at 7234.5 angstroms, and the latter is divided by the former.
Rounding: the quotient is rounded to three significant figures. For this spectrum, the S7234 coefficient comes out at 1.01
